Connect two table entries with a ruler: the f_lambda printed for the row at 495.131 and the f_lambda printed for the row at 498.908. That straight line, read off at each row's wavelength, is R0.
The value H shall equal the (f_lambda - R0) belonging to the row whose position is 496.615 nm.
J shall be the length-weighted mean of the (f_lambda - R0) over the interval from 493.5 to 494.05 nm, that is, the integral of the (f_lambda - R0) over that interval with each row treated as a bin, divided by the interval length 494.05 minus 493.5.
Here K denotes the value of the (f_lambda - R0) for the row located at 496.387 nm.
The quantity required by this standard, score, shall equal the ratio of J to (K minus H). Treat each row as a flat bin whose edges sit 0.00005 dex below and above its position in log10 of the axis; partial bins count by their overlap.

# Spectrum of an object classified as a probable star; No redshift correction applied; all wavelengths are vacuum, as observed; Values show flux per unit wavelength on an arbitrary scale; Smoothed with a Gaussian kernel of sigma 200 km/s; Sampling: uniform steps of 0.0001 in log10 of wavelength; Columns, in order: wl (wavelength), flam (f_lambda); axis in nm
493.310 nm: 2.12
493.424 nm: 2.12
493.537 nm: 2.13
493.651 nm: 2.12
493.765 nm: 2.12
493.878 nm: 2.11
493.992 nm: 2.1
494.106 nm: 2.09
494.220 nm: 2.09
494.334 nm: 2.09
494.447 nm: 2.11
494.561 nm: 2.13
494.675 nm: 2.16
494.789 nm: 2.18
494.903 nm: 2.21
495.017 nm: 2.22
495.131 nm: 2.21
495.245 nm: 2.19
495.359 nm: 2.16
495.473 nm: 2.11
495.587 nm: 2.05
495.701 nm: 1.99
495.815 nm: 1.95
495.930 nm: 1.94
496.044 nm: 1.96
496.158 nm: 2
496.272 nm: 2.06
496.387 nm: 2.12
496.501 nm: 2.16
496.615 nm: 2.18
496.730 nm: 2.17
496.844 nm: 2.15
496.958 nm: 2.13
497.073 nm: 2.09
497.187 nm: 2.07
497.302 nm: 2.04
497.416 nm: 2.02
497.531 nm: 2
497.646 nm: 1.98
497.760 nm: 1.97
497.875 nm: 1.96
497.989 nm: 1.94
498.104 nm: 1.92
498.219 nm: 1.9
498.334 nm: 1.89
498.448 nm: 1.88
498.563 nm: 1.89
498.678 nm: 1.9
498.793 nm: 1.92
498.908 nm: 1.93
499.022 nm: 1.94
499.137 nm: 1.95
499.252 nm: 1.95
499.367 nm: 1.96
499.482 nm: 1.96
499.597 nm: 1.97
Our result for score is 2.5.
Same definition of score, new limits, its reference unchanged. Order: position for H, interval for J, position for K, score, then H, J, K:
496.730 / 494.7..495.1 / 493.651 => 0.1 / 0.08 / -0.03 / -0.20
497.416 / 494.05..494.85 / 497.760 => 5.7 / -0.02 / -0.14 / -0.05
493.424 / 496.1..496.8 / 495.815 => 0.5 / -0.22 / 0.00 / -0.21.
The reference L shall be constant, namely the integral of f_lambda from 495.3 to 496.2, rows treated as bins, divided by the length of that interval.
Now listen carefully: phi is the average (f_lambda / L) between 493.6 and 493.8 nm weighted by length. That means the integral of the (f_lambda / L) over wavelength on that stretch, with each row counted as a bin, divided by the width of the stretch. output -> 1.05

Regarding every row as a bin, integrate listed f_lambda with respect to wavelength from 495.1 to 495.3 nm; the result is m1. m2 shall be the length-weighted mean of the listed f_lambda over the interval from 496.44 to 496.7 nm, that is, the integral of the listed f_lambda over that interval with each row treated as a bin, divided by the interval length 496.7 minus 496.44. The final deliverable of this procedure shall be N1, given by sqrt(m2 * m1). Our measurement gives 0.98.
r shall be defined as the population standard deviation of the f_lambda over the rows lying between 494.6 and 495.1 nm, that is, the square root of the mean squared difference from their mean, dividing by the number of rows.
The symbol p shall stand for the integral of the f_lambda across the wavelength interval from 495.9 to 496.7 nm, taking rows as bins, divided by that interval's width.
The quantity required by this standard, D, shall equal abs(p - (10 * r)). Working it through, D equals 1.83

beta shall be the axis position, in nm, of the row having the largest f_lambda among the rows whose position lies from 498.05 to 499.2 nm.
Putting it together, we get 499.137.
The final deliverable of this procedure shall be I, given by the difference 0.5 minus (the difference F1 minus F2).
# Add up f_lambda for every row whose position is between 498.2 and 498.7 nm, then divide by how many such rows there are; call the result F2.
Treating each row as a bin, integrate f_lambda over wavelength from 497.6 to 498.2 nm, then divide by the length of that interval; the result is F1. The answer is 0.44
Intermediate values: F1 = 1.95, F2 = 1.892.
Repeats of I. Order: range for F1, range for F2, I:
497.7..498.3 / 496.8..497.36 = 0.66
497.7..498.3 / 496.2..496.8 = 0.70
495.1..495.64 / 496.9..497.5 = 0.43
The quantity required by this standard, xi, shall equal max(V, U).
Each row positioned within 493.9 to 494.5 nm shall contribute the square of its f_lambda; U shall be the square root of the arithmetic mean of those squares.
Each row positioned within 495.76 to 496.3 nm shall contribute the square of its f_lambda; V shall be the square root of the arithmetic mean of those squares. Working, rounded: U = 2.10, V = 1.98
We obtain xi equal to 2.10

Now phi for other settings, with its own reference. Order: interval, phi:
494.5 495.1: 1.08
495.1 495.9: 1.03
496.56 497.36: 1.05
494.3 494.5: 1.04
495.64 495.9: 0.97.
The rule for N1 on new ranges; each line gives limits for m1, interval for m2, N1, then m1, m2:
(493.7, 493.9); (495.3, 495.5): 0.95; 0.42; 2.14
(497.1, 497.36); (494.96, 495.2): 1.09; 0.54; 2.21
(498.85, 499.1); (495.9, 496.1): 0.97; 0.49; 1.95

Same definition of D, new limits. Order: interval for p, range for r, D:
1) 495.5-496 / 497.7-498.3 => 1.73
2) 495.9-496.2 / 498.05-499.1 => 1.78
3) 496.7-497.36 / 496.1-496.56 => 1.50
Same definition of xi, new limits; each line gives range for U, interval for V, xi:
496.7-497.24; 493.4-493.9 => 2.12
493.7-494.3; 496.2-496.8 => 2.14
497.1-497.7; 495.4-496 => 2.02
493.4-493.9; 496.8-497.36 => 2.12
